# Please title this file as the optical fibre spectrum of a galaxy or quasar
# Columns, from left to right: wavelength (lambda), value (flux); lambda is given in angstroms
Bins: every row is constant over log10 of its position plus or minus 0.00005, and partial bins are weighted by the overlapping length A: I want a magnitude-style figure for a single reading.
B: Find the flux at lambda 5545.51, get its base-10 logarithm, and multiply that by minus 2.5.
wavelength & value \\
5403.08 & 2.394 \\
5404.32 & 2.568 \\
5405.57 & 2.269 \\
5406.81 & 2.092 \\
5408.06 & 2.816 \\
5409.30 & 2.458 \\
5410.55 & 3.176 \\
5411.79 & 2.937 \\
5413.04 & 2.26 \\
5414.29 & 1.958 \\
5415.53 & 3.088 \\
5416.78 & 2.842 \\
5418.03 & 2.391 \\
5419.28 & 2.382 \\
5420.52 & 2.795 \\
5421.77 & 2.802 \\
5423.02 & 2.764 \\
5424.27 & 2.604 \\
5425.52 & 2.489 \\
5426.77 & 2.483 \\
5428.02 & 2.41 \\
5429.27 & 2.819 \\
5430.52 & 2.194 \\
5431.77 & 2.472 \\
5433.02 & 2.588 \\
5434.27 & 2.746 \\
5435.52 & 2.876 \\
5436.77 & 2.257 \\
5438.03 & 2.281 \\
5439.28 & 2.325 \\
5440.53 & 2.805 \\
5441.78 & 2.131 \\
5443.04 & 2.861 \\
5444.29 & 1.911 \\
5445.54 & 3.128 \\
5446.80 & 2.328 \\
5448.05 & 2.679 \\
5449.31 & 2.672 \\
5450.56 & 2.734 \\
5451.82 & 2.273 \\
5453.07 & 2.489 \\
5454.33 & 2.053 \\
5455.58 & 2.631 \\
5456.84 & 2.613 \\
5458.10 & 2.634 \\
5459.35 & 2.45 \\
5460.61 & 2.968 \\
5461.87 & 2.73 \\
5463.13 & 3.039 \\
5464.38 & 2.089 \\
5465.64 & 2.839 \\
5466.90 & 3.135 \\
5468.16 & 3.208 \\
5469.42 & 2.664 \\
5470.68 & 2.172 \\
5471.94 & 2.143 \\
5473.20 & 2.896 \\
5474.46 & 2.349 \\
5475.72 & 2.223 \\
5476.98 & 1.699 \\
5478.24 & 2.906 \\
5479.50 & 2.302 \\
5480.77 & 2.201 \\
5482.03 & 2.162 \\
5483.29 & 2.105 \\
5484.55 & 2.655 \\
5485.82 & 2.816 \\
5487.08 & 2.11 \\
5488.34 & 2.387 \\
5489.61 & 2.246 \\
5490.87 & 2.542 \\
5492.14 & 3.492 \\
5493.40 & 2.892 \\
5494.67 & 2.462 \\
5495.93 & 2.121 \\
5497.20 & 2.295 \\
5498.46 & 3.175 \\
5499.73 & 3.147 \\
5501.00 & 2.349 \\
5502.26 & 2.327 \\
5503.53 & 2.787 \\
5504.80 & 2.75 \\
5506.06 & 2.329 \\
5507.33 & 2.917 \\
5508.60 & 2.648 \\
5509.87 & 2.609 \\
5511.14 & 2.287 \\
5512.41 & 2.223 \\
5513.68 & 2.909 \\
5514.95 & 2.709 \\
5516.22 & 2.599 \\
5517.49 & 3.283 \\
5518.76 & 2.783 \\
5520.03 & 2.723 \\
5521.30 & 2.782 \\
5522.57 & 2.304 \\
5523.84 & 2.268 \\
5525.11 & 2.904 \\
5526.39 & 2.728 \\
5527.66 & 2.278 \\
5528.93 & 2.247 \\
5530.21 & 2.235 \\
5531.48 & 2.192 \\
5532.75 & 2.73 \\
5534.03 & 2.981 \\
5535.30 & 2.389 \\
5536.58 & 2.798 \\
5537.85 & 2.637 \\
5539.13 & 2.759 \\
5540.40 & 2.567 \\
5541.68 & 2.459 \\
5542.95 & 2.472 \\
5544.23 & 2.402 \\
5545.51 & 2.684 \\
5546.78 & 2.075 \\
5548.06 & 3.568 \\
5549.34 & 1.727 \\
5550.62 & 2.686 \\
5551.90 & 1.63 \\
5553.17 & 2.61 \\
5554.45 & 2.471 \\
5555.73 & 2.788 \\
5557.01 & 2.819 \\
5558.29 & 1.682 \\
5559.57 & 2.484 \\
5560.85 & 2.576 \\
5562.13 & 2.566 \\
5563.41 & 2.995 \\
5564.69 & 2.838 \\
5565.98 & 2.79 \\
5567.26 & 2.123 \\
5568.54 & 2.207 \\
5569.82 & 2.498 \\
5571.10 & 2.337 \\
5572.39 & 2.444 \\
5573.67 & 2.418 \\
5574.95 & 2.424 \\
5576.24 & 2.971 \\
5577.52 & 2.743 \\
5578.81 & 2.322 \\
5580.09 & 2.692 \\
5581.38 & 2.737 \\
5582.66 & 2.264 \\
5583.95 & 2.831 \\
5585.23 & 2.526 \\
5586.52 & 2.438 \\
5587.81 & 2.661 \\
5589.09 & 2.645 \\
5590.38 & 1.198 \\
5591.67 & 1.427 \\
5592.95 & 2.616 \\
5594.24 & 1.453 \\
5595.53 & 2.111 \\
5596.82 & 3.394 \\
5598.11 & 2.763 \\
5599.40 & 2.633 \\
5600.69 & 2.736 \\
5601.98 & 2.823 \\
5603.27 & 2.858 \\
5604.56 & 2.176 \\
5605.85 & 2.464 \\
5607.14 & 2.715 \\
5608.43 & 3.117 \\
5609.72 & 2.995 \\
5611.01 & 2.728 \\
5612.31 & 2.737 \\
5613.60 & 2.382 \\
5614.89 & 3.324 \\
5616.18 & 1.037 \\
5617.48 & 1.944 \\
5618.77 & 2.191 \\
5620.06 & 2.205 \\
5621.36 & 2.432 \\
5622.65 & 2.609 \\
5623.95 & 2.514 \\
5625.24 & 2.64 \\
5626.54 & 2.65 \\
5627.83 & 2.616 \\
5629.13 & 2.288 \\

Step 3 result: -1.07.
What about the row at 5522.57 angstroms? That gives -0.91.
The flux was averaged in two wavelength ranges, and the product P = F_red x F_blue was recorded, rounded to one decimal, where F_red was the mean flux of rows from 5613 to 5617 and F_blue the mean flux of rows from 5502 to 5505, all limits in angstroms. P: 5.9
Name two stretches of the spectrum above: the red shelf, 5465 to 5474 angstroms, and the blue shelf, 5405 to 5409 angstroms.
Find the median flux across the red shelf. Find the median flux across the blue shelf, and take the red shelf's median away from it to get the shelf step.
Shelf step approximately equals -0.57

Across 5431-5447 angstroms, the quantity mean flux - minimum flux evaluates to 0.61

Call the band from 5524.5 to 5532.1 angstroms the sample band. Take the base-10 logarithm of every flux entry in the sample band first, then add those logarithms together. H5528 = 2.30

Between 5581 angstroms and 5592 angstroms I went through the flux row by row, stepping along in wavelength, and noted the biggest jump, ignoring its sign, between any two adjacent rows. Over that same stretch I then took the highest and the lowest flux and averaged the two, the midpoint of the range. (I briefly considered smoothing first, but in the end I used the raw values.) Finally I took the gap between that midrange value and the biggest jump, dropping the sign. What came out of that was 0.57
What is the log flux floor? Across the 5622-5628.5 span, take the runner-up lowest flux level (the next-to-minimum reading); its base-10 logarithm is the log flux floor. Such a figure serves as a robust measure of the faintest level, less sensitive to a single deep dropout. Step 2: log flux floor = 0.42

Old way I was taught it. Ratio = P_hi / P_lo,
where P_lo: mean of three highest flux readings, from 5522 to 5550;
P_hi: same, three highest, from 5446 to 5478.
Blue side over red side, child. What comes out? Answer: 0.99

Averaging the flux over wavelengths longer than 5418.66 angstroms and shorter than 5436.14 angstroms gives 2.60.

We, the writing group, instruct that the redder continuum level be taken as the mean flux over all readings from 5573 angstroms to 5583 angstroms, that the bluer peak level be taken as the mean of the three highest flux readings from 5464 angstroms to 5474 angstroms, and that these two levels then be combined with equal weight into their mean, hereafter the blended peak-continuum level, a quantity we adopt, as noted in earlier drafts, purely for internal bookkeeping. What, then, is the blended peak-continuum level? 2.83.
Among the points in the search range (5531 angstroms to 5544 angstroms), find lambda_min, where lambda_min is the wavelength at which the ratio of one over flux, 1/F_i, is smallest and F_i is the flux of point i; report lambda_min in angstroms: 5534.03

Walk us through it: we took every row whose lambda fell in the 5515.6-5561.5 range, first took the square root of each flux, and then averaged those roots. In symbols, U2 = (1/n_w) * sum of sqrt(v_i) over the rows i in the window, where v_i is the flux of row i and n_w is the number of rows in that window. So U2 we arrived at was 1.588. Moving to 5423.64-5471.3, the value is 1.601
